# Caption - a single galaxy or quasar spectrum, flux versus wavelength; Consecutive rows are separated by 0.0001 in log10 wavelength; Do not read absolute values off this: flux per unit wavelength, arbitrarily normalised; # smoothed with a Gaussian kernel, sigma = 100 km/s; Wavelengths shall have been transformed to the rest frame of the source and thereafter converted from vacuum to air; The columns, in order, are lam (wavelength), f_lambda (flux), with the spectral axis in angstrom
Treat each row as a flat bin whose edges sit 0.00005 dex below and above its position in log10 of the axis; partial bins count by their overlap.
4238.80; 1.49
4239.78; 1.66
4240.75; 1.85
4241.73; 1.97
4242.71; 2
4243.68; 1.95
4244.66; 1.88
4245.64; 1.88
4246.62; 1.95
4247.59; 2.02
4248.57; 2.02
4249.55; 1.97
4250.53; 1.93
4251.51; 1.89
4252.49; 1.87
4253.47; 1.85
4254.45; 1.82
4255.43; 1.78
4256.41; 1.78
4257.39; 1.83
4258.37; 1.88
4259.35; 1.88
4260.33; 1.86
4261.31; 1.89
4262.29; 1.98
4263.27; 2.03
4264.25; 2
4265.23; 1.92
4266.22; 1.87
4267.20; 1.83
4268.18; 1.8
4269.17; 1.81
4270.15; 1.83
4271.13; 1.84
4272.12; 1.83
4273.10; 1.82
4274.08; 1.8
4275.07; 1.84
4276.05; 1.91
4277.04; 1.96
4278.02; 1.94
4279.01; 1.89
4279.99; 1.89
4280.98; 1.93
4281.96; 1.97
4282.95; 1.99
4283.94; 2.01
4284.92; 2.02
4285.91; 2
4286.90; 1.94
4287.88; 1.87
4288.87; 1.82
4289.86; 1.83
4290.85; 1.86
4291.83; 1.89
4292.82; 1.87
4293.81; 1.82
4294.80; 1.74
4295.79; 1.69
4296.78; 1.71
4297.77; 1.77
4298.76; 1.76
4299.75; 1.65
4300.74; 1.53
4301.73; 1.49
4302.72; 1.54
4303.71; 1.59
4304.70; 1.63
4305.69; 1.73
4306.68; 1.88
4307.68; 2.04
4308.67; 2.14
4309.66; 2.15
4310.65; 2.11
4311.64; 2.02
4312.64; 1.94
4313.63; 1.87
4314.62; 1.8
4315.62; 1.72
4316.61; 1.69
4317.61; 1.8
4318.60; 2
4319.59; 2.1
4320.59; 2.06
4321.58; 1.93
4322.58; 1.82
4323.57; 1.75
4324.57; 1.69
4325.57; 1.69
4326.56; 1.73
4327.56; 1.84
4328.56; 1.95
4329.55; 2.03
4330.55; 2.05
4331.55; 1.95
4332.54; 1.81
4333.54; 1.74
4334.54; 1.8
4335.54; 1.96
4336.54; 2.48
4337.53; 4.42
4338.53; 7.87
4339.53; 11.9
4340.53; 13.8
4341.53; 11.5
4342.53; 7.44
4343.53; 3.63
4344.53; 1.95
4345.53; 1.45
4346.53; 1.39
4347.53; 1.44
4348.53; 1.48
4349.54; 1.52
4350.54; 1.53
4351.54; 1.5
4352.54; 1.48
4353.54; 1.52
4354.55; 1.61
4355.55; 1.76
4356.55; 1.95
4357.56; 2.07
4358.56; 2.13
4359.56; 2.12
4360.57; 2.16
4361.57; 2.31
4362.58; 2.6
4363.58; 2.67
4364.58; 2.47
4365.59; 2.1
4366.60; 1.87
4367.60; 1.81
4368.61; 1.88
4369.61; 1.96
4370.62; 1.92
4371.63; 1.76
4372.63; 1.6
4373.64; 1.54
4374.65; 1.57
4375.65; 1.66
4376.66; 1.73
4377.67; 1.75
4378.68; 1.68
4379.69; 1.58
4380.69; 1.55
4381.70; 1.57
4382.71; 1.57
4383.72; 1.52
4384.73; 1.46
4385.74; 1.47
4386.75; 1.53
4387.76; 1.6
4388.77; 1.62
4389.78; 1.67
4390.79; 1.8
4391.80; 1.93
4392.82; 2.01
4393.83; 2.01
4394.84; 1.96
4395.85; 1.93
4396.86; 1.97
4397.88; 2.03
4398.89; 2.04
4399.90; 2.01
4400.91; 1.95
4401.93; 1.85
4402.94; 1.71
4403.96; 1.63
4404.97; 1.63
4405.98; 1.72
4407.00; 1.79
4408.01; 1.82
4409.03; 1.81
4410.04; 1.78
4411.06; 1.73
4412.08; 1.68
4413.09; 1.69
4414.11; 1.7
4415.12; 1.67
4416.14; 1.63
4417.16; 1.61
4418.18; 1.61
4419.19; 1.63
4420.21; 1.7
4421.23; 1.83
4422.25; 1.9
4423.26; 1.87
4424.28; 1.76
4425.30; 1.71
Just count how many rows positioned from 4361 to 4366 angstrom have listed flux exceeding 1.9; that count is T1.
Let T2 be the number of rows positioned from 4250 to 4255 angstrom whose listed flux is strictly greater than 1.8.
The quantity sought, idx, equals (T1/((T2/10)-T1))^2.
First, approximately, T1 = 5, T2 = 5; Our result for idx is 1.23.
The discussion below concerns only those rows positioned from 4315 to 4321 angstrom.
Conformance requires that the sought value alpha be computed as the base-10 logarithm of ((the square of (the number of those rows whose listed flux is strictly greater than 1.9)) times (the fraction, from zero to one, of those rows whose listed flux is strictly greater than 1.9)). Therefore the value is 0.65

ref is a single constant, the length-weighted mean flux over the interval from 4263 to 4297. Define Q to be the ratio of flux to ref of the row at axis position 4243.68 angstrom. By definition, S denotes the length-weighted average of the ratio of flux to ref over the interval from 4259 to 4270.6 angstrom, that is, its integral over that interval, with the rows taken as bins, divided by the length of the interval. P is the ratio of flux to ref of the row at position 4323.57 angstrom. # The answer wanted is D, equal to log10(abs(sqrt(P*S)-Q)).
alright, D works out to -1.16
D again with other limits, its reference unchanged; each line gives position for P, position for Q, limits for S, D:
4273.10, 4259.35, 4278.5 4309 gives -1.50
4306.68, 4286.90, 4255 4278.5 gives -1.47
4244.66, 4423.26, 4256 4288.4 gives -1.99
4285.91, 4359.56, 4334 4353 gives -0.38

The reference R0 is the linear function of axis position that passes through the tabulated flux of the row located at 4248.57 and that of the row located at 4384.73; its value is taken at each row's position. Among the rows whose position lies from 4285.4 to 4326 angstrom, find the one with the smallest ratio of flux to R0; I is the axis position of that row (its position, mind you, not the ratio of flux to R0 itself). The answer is 4301.73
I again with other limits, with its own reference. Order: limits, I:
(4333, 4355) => 4346.53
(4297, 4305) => 4301.73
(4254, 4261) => 4255.43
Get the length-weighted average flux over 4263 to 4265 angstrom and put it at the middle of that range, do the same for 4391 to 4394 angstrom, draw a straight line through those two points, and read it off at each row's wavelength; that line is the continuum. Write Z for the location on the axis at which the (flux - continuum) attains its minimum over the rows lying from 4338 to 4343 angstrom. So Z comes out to 4342.53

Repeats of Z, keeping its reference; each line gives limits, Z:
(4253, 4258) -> 4255.43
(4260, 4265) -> 4260.33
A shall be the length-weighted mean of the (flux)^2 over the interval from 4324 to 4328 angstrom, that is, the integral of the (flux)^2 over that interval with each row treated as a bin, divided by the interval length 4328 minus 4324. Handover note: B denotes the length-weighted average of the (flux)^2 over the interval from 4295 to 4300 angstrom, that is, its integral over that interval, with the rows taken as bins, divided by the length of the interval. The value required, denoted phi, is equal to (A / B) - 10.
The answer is -8.98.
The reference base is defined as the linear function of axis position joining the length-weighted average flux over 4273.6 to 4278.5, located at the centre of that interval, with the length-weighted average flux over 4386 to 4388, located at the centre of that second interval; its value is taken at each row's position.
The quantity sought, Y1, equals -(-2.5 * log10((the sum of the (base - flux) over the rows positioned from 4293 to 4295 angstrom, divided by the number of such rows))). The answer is -3.18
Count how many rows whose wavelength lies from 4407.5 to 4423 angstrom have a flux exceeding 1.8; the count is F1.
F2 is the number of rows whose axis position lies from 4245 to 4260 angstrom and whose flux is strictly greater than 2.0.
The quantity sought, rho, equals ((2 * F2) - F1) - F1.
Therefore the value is -4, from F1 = 4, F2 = 2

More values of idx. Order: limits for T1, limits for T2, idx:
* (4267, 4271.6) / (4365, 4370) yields 0.00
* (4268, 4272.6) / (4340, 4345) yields 0.00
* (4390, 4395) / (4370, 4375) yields 1.05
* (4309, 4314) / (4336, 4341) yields 1.31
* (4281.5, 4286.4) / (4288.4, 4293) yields 1.23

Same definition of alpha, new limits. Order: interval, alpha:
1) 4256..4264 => 0.00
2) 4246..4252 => 1.32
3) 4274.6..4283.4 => 1.38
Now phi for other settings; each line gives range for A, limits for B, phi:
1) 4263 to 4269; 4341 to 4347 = -9.90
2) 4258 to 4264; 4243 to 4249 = -9.03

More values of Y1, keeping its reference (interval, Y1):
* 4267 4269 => -2.50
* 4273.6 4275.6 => -2.83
